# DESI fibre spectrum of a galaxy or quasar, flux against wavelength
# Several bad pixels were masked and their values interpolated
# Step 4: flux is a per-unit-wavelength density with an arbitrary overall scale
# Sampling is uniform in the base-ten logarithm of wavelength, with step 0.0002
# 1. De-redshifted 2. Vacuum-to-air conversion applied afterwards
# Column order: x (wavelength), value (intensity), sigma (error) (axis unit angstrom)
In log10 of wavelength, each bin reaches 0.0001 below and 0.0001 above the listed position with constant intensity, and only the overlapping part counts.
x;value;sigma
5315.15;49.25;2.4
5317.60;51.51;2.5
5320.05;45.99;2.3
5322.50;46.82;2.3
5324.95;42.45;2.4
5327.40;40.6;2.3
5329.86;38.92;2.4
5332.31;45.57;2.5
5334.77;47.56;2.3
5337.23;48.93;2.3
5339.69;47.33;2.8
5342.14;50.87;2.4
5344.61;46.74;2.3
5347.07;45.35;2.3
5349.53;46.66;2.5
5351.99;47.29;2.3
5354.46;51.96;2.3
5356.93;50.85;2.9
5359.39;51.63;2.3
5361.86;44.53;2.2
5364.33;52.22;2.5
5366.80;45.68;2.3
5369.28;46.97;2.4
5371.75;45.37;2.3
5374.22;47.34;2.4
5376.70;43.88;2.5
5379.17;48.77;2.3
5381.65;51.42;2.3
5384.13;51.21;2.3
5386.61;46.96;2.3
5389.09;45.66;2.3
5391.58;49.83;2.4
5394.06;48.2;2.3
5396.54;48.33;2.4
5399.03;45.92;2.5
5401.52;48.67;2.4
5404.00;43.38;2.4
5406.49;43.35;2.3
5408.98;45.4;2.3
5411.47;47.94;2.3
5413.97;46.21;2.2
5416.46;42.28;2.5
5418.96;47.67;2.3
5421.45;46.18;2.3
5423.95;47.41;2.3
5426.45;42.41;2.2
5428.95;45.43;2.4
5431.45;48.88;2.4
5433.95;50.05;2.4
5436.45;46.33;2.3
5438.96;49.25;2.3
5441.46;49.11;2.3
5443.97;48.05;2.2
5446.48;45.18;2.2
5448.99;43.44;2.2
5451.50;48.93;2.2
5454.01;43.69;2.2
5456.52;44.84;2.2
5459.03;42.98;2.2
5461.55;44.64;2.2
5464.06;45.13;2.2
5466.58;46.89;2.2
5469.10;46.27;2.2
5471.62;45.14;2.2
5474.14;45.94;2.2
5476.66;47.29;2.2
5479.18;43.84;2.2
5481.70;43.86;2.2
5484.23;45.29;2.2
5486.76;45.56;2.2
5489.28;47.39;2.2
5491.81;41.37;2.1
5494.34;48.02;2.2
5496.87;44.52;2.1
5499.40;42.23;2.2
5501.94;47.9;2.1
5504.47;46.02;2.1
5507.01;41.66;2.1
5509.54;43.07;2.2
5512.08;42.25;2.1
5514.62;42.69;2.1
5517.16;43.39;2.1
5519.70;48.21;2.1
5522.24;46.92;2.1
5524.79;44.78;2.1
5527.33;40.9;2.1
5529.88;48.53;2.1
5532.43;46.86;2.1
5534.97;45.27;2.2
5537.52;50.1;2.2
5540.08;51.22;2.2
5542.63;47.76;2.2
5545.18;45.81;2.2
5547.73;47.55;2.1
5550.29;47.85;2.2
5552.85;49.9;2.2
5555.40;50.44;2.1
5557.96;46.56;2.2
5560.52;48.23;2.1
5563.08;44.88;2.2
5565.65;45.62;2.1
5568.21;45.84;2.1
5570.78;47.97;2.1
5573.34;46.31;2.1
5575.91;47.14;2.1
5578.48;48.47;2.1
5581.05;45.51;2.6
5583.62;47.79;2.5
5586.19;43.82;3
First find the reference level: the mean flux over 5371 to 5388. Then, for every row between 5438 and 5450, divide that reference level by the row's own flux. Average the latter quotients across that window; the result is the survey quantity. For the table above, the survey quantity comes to 1.02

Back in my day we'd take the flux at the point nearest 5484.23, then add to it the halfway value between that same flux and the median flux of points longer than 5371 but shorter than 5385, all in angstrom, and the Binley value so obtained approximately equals 92.0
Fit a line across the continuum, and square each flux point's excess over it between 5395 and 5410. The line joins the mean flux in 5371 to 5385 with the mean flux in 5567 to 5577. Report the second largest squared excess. 20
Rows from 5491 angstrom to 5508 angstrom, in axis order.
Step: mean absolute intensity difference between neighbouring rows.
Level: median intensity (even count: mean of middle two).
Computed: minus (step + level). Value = -48.6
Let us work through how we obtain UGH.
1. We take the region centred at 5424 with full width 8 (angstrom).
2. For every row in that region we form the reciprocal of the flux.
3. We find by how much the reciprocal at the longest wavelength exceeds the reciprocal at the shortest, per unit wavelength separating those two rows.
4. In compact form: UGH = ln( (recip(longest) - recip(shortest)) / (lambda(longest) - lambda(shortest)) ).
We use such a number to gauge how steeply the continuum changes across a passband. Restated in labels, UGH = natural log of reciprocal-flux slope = -7.9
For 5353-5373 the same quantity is -8.7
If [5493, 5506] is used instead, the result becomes -9.3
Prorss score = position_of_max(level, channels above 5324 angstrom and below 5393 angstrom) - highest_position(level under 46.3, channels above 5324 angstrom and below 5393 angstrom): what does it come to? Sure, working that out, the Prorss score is -24.8 angstrom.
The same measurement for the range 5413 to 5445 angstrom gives 5.0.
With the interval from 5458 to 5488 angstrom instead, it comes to -10.1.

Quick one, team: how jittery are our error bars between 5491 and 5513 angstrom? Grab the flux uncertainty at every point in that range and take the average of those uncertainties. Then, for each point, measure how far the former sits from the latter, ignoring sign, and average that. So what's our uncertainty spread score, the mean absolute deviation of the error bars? 0.04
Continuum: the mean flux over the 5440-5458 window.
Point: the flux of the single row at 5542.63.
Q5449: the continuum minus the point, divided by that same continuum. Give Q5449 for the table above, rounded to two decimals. -0.03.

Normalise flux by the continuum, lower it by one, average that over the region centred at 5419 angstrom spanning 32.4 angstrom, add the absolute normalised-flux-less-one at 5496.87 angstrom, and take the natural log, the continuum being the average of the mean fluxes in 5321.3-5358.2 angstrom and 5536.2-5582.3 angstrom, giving -3.5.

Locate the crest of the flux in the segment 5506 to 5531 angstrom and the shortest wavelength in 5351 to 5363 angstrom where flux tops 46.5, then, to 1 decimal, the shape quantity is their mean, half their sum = 5440.9 angstrom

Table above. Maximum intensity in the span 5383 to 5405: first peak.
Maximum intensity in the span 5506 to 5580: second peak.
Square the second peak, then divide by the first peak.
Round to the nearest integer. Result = 51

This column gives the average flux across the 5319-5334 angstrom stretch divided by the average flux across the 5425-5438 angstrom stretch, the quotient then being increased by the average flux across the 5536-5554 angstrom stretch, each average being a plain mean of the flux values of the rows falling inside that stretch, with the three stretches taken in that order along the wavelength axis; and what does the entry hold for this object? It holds 49.5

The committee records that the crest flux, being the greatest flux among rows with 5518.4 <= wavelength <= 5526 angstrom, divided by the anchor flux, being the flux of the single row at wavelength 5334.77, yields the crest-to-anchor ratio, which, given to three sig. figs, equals 1.01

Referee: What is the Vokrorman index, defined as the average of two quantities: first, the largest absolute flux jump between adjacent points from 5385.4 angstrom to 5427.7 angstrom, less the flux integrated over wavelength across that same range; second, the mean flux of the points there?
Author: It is -952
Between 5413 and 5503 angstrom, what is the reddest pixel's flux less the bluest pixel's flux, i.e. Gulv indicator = 2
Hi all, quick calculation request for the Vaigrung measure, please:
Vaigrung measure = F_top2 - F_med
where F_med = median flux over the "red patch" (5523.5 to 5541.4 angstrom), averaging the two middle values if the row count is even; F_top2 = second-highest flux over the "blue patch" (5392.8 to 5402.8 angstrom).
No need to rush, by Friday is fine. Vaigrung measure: 1.5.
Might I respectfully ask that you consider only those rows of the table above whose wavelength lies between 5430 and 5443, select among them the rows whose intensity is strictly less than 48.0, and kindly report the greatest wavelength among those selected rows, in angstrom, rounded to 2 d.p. 5436.45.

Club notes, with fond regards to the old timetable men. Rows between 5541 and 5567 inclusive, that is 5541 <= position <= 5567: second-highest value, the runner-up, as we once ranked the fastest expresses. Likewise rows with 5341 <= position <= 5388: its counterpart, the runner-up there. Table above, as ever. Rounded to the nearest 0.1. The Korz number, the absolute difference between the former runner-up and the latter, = 2.1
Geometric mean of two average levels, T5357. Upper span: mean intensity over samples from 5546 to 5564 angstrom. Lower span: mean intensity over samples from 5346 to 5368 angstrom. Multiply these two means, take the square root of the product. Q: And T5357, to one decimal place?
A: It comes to 48.2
